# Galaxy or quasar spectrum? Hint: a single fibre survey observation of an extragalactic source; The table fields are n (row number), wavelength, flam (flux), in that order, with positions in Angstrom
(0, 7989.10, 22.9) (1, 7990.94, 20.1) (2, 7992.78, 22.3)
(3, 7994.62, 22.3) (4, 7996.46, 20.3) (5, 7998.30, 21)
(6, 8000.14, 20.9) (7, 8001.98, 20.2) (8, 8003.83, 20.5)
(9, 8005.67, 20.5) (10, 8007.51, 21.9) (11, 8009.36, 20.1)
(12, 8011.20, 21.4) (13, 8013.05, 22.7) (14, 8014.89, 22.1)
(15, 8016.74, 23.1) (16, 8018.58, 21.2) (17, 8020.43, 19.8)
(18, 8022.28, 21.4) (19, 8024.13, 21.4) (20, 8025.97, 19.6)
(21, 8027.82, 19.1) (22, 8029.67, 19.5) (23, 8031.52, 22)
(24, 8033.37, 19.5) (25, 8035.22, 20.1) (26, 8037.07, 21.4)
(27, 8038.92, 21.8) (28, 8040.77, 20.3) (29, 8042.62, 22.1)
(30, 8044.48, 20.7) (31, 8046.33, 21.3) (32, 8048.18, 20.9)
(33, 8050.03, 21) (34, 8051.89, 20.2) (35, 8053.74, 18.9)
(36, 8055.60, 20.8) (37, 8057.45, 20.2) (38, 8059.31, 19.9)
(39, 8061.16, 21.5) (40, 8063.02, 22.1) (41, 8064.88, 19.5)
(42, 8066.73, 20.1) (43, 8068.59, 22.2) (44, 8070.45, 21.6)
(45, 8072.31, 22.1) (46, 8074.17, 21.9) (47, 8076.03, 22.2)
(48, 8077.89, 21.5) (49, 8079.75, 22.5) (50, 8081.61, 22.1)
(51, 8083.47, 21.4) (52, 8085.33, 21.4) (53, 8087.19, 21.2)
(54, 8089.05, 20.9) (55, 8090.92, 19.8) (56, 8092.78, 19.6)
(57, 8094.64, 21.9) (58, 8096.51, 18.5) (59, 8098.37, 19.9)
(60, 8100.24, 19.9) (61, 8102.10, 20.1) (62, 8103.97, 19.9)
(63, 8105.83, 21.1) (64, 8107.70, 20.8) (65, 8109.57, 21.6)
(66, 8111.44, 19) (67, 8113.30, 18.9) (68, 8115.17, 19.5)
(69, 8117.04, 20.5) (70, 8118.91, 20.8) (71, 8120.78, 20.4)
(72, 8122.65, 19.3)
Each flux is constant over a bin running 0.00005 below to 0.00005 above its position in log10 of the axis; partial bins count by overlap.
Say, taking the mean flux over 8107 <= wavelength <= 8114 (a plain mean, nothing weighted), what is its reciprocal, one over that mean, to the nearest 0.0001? 0.0498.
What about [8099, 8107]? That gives 0.0494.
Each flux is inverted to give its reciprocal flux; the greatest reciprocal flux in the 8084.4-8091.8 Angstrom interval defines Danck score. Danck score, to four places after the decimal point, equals 0.0505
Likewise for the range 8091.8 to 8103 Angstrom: 0.0541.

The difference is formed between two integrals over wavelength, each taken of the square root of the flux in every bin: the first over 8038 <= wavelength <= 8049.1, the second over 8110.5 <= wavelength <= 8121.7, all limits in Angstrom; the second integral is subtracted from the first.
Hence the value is 1.2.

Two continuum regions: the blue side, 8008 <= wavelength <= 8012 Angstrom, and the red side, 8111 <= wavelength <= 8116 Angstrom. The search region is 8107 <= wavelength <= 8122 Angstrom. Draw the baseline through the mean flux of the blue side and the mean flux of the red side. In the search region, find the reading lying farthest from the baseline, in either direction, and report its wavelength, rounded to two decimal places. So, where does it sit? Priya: 8109.57 Angstrom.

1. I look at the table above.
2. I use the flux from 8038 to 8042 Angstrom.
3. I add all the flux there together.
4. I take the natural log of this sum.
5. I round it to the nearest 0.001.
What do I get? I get 3.740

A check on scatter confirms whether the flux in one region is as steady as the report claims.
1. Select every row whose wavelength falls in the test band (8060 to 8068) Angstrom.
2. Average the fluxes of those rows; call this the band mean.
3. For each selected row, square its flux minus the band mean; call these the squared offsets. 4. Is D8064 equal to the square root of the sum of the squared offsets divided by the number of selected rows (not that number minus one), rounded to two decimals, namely 1.04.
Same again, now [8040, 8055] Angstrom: 0.87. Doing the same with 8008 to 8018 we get 1.06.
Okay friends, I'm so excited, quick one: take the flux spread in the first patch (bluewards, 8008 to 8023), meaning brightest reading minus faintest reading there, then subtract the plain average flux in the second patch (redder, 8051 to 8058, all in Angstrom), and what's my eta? -16.7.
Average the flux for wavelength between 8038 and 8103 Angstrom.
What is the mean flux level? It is 20.91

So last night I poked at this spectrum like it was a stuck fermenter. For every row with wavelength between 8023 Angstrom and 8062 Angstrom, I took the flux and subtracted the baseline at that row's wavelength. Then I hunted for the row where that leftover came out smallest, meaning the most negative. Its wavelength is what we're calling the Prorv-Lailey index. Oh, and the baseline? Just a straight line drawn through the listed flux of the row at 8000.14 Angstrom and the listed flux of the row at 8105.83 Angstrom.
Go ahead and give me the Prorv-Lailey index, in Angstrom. 8053.74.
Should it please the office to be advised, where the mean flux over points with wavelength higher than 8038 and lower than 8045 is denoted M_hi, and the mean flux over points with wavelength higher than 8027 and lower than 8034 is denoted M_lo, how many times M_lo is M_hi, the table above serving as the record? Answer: 1.06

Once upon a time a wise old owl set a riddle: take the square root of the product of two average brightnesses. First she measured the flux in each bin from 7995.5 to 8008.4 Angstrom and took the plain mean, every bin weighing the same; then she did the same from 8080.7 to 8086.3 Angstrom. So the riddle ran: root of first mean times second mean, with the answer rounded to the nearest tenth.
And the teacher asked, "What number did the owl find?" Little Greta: 21.2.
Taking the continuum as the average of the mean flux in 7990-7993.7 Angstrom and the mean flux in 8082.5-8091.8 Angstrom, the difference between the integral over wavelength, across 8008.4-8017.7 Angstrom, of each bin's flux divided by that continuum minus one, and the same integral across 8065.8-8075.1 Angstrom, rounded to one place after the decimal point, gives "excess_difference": 0.1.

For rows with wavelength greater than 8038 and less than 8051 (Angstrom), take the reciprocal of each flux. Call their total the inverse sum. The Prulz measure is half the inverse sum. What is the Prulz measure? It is 0.166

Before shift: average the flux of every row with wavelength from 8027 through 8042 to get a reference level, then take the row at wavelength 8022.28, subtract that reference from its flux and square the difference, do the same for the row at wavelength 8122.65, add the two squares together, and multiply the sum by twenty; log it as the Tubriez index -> 45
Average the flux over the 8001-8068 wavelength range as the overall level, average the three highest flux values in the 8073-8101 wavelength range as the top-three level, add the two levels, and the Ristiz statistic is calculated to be 43.1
